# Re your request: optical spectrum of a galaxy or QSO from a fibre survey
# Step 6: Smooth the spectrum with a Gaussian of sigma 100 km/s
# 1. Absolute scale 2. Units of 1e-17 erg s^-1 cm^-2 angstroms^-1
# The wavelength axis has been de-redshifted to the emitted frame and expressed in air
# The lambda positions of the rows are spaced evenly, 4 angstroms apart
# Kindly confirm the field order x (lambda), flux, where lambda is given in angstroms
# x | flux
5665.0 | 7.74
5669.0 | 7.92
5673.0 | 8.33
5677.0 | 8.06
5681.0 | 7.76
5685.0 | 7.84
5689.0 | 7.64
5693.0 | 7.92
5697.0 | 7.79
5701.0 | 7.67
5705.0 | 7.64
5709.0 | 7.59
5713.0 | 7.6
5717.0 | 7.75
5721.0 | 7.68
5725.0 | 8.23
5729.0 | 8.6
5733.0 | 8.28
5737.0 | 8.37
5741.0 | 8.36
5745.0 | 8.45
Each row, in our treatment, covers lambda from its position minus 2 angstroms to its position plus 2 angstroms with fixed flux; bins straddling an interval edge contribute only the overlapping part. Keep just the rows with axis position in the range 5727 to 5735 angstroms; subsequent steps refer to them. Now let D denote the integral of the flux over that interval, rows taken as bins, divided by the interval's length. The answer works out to 8.44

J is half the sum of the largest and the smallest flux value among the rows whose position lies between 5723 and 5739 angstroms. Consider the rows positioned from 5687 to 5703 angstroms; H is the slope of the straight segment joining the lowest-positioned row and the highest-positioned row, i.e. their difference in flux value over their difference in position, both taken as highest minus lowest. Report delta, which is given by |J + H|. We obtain 8.42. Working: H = 0.00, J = 8.415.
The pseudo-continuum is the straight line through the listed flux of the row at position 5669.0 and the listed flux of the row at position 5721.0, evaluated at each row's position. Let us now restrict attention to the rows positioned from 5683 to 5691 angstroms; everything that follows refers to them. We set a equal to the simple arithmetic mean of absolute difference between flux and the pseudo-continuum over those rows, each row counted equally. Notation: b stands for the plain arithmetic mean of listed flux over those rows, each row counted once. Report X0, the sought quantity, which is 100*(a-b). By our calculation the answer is -764.3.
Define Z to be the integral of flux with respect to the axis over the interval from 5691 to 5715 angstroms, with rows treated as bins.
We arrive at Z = 185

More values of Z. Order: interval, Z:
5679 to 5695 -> 125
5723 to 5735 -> 100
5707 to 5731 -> 190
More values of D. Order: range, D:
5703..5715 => 7.61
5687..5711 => 7.71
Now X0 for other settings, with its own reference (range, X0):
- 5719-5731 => -766.2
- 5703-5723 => -756.6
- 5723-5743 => -762.5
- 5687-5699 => -768.4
